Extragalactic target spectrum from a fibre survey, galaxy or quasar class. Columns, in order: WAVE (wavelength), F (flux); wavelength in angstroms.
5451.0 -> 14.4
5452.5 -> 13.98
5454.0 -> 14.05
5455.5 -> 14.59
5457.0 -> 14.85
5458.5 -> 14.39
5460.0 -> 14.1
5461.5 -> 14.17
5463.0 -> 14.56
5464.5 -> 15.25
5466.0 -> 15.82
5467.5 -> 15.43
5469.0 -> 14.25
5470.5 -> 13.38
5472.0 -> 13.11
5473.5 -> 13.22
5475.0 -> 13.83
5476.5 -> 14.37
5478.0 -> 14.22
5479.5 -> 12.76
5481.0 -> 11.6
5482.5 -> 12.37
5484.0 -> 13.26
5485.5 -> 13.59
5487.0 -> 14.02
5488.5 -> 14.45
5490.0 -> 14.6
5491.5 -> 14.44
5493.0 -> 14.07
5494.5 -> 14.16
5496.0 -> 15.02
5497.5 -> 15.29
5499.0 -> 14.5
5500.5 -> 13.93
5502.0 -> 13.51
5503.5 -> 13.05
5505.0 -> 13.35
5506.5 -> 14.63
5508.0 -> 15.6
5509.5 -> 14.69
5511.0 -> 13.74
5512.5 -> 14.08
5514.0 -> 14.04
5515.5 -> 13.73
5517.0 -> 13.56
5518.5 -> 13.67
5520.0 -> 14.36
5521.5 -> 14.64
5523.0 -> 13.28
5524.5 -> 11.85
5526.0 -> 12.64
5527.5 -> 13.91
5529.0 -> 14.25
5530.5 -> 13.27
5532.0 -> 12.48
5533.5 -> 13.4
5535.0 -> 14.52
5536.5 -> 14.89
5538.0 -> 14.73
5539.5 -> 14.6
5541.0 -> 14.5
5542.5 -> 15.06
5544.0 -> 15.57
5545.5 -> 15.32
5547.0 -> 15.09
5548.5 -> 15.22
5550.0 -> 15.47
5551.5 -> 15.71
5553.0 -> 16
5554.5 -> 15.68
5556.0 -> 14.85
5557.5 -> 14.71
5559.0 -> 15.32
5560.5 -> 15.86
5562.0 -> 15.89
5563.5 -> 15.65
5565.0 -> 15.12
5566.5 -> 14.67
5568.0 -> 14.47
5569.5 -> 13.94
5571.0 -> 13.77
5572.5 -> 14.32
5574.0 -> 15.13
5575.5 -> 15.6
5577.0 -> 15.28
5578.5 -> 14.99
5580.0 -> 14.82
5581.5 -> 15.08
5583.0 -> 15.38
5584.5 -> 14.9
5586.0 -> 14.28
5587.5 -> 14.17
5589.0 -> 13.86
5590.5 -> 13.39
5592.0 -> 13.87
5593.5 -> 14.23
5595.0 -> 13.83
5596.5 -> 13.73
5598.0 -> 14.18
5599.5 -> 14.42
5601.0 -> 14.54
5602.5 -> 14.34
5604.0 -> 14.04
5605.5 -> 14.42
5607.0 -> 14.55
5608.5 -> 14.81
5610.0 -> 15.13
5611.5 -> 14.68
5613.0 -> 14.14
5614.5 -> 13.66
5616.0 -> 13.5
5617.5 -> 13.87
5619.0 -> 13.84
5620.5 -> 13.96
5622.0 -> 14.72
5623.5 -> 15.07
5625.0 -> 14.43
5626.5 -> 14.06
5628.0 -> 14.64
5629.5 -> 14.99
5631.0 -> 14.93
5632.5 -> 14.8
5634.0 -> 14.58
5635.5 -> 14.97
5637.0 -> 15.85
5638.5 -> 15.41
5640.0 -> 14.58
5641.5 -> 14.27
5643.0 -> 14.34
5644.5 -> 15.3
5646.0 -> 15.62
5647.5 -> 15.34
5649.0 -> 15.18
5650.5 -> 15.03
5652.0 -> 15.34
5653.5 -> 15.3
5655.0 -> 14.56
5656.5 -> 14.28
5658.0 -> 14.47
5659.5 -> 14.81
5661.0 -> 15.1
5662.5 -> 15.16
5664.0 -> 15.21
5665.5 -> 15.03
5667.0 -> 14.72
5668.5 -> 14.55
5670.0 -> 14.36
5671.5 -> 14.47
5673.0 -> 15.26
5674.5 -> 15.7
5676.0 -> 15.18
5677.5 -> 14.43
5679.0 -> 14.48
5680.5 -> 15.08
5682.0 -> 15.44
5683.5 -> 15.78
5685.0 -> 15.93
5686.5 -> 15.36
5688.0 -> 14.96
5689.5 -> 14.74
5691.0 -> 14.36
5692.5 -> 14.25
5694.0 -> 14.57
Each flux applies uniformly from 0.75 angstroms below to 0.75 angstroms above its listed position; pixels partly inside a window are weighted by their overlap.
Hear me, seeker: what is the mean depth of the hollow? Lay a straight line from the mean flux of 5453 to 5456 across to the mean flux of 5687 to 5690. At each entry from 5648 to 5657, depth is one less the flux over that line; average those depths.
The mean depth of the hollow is -0.012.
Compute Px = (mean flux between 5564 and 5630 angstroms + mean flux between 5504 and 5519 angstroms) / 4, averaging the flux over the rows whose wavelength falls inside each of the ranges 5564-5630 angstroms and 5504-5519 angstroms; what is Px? 7.13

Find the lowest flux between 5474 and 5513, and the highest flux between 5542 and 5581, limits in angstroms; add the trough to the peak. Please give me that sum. 27.6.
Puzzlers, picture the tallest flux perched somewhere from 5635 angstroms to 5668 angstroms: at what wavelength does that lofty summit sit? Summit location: 5637.0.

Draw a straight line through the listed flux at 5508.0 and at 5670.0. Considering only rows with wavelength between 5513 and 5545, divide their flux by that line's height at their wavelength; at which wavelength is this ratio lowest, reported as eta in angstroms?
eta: 5524.5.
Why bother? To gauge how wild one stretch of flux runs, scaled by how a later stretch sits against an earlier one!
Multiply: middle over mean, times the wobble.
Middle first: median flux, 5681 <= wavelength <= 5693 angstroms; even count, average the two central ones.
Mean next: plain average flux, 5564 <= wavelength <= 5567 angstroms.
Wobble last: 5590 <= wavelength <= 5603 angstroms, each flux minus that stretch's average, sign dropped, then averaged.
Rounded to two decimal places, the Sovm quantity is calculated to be 0.32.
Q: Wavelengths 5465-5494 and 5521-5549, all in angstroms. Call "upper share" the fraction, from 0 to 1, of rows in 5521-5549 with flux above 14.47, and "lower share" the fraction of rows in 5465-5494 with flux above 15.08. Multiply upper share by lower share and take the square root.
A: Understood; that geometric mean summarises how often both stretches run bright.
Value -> 0.25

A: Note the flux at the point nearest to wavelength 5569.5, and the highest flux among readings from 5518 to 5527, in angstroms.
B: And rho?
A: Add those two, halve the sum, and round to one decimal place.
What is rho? 14.3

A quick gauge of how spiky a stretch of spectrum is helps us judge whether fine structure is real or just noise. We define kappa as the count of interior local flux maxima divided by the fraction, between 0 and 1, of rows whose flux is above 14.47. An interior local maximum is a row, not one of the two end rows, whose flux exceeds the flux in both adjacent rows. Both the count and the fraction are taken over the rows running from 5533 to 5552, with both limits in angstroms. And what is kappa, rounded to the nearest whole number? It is 2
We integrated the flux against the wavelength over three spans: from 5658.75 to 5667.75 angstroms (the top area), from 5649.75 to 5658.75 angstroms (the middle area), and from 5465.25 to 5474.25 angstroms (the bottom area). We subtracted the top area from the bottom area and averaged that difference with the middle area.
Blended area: 63.1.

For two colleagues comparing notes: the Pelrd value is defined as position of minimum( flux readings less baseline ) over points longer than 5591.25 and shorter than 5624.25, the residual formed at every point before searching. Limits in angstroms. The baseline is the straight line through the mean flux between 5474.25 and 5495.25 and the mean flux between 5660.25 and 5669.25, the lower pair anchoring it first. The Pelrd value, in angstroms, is 5616.0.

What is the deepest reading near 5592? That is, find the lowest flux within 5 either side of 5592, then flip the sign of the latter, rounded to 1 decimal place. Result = -13.4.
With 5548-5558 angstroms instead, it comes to -14.7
